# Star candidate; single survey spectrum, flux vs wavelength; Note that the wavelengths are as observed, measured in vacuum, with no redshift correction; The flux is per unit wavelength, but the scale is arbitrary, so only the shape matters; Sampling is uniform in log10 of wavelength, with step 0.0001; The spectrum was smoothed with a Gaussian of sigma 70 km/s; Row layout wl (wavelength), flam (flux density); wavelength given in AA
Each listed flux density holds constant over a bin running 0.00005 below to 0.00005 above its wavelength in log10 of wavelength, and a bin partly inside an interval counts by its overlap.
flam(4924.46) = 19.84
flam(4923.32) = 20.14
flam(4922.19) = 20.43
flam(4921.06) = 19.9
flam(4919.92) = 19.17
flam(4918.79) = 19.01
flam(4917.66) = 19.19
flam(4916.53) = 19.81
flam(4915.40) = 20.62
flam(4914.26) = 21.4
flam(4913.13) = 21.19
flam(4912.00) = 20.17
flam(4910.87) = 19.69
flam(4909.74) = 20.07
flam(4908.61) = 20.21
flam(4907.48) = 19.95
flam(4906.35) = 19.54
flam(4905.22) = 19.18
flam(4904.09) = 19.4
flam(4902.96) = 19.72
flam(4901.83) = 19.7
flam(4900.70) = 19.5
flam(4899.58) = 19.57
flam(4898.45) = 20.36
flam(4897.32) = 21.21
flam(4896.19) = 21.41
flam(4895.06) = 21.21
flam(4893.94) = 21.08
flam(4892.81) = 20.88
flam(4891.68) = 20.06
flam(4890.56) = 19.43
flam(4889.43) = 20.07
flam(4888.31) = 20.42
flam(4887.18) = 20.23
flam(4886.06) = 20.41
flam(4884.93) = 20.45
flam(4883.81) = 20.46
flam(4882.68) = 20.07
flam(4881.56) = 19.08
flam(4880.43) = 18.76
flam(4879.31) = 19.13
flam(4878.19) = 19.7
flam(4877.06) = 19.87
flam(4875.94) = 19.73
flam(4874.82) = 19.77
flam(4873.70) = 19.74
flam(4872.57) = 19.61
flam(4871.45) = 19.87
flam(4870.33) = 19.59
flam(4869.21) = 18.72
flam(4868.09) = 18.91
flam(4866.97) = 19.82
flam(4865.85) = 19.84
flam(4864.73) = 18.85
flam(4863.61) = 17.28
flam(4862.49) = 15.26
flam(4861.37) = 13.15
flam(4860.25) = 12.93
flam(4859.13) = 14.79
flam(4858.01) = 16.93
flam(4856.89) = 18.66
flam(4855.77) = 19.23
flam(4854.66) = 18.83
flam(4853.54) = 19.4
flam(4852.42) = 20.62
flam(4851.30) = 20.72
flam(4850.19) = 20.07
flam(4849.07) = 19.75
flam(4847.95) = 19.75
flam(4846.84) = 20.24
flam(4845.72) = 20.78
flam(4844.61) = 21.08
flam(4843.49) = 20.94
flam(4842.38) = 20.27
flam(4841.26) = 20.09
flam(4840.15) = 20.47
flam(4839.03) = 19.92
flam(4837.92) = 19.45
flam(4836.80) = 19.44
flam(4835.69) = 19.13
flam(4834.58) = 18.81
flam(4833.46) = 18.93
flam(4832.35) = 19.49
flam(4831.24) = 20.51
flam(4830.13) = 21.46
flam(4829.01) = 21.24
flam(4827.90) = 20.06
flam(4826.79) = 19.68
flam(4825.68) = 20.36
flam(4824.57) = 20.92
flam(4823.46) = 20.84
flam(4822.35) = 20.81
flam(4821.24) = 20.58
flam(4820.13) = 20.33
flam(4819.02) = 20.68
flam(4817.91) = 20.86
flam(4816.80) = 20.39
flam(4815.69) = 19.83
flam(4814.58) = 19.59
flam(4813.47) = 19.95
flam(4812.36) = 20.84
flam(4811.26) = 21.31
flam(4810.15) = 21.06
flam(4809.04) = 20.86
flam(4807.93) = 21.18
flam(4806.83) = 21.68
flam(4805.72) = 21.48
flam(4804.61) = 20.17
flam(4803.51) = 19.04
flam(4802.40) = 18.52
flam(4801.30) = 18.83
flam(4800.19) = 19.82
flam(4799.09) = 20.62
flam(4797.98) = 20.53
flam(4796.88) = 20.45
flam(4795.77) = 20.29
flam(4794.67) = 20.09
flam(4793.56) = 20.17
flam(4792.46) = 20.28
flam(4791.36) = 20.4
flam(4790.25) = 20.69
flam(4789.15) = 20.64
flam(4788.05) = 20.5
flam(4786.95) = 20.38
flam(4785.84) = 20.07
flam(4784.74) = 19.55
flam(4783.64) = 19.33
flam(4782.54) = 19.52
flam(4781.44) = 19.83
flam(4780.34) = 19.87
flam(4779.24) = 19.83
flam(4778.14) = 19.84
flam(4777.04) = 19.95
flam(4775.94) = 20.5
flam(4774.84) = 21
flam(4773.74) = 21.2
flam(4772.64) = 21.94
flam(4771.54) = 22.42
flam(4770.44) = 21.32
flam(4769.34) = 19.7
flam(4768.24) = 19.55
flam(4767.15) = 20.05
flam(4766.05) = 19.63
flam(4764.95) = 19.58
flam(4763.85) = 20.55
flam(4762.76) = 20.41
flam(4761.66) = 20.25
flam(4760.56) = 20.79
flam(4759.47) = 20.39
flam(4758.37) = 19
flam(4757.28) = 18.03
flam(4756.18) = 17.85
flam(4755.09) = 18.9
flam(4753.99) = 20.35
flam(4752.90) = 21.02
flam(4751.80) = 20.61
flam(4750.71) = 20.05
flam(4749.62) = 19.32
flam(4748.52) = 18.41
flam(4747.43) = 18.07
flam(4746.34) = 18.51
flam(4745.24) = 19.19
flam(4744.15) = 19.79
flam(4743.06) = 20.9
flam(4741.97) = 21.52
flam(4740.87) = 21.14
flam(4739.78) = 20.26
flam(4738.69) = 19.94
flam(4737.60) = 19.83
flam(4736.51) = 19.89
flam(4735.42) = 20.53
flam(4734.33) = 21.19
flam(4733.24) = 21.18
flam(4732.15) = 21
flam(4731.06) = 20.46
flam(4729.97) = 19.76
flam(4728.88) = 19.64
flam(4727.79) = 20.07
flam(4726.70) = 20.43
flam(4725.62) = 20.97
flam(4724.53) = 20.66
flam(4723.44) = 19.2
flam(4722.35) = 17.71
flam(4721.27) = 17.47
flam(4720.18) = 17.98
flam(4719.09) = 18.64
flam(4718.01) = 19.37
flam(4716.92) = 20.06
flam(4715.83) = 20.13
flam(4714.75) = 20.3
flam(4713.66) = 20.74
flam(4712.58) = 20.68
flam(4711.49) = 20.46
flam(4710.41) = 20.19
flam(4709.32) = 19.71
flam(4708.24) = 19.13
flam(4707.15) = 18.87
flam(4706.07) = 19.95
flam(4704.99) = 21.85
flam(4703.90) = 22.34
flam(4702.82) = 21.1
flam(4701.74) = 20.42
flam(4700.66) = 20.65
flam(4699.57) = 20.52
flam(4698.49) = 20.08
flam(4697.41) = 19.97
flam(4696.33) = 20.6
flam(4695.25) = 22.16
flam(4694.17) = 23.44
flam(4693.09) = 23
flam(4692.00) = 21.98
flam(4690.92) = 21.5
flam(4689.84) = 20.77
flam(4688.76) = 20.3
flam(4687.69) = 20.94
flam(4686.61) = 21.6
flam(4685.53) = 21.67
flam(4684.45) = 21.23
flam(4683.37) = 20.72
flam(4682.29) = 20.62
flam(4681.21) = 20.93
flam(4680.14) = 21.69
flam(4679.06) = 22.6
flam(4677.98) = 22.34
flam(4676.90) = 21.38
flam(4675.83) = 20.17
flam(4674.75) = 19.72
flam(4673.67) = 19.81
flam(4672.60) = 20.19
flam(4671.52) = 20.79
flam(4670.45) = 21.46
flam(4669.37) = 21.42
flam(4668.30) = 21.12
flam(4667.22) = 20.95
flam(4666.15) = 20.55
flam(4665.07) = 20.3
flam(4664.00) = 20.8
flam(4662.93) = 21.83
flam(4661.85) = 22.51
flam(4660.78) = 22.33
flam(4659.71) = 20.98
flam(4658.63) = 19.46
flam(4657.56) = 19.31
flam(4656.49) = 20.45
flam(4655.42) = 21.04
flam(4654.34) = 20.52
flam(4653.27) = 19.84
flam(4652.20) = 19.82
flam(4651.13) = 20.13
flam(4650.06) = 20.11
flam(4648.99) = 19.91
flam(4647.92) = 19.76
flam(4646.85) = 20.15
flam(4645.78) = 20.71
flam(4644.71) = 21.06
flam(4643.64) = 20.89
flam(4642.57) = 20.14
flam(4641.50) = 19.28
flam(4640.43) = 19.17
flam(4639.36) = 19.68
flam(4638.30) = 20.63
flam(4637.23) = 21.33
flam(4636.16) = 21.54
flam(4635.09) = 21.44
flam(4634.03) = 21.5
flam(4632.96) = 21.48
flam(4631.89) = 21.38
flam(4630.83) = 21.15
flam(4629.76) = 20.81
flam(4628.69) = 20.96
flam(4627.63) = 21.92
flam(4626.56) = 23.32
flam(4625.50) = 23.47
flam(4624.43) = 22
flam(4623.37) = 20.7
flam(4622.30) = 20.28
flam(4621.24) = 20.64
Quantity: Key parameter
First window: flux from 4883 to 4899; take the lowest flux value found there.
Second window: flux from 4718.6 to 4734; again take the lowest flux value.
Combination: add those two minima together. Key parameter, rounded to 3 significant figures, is 36.9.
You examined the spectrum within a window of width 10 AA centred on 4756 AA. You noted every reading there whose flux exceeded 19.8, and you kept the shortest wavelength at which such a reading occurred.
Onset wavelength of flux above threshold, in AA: 4751.80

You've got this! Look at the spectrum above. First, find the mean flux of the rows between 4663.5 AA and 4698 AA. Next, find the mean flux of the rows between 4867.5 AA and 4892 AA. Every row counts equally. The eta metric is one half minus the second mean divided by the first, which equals -0.433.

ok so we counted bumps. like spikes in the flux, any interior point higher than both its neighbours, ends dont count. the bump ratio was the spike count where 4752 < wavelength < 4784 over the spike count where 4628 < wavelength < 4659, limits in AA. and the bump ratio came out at 1.0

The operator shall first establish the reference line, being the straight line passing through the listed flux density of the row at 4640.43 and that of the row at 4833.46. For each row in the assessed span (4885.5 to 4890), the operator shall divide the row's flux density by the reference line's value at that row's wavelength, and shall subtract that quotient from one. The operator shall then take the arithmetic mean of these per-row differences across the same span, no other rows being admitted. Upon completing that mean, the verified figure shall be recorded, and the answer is -0.075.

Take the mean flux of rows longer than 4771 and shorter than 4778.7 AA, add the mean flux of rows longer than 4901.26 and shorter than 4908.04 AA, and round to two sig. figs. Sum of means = 41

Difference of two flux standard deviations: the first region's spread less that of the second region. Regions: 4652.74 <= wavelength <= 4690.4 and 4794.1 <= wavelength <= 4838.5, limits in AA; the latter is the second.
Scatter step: 0.02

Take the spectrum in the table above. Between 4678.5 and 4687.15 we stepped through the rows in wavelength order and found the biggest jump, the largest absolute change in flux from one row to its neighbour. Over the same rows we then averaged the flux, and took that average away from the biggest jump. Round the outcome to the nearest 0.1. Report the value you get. -20.5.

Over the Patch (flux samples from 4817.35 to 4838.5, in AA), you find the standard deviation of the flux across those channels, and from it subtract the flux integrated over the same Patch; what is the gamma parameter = -426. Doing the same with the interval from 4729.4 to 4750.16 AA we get -415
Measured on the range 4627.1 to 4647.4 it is -421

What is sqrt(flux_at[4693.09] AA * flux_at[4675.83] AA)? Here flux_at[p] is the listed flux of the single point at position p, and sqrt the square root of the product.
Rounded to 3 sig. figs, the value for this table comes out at 21.5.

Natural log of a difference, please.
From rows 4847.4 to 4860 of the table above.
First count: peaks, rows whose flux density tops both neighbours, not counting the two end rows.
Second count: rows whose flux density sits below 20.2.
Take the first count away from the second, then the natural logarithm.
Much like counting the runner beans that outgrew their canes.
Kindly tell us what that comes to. 1.95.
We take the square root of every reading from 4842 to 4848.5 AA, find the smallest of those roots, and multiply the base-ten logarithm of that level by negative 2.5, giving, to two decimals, -1.62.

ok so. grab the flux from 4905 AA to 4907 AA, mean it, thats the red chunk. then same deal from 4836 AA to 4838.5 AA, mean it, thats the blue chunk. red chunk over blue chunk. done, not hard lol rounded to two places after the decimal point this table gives 1.00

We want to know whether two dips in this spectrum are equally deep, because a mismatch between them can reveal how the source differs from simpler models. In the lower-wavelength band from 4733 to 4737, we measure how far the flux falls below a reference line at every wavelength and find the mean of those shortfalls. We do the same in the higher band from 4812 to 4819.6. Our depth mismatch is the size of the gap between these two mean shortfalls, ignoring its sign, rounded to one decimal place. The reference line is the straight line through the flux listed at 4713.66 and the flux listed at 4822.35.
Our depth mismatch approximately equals 0.4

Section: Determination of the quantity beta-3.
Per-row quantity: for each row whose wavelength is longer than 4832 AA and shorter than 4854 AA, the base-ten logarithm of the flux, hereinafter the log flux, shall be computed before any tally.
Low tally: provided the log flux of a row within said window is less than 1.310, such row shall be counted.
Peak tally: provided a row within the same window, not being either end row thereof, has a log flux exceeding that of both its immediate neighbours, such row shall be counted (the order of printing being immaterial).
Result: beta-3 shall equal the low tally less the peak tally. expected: 11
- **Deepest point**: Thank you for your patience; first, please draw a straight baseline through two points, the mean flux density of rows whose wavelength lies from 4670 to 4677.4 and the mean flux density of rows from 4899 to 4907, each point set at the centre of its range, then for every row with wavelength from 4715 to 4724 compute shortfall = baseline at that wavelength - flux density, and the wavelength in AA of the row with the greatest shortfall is 4721.27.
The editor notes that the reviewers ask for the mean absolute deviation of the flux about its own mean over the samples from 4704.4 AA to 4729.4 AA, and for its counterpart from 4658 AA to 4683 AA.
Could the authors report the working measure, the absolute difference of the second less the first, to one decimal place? 0.1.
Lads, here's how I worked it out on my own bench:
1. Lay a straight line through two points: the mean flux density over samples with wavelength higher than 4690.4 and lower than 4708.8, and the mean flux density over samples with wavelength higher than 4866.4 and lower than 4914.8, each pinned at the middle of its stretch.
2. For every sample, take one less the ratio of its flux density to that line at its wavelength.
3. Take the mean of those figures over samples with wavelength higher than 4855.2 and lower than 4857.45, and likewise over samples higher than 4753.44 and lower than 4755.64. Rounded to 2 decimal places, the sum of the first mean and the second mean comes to 0.11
